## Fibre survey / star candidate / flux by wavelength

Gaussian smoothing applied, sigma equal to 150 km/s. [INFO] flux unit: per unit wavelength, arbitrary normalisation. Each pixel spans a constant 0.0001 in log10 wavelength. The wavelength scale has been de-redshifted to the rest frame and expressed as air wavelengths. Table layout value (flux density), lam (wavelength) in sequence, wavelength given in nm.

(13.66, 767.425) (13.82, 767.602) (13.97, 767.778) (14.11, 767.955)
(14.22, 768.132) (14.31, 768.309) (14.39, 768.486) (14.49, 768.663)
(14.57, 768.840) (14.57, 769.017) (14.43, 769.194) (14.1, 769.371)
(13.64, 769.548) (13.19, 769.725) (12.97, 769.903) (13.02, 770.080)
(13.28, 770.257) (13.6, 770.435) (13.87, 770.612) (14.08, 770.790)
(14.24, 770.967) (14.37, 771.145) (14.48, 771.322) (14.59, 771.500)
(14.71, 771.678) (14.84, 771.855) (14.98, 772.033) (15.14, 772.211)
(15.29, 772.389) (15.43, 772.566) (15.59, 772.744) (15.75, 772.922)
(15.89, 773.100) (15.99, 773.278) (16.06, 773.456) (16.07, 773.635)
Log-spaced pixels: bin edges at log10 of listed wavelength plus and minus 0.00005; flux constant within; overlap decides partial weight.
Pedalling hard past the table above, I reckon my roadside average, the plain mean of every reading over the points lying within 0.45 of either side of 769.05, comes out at 14.4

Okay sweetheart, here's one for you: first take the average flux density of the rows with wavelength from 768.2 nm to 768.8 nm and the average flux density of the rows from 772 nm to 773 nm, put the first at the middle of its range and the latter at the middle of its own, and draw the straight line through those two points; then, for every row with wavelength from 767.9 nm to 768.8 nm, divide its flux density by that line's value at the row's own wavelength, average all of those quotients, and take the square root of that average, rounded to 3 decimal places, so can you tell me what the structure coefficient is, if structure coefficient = 0.998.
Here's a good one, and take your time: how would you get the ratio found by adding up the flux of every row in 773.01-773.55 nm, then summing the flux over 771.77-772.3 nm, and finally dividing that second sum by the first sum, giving 0.938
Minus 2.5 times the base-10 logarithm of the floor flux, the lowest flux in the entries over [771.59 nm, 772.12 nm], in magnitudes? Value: -2.92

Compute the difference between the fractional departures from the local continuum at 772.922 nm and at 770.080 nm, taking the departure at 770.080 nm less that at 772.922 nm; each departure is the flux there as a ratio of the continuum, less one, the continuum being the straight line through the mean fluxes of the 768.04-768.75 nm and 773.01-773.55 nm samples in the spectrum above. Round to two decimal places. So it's -0.12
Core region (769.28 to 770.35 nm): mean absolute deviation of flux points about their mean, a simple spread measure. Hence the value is 0.34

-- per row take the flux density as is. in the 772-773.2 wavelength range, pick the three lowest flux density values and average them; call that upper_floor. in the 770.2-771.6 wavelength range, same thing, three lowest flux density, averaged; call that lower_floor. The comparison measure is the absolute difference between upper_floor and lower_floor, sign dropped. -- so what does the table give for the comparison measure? 1.6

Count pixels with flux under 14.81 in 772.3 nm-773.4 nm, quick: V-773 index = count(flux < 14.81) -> 0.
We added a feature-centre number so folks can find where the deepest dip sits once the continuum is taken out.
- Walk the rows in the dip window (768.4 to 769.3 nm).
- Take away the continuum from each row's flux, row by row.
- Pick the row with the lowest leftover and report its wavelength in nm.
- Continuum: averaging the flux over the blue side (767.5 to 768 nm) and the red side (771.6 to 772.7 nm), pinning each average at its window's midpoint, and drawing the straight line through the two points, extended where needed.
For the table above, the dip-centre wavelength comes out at 769.194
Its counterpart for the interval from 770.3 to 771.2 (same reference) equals 770.435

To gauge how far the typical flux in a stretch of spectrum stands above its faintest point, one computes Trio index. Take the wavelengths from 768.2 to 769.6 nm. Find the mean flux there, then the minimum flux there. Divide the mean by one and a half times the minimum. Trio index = 0.700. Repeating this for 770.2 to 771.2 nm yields 0.698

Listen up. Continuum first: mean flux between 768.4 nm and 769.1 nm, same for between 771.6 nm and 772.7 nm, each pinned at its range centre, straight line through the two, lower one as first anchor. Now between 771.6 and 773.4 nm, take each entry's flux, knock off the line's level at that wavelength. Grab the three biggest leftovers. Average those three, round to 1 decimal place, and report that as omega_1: 0.6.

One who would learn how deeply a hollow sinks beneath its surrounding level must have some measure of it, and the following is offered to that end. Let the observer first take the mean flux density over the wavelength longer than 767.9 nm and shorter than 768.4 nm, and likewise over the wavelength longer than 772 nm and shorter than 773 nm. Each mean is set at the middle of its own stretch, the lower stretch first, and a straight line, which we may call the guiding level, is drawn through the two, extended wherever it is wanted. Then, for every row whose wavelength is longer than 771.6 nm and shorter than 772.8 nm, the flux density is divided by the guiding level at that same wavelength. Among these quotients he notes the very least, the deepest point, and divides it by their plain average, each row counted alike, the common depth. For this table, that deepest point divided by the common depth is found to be 0.981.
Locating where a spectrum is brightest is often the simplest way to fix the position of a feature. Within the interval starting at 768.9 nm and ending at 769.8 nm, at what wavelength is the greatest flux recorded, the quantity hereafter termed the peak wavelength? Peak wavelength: 769.017 nm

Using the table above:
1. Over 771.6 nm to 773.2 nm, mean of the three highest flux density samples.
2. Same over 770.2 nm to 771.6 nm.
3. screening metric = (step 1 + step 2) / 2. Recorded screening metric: 15.11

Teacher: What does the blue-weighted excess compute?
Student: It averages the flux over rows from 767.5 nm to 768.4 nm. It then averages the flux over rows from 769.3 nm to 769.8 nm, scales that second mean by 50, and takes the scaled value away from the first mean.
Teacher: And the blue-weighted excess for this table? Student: -668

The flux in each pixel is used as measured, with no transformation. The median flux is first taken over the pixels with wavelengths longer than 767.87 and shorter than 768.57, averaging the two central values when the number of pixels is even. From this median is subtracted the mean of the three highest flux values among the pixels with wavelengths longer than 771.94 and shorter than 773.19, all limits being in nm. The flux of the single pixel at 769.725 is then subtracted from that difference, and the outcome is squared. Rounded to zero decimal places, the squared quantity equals 215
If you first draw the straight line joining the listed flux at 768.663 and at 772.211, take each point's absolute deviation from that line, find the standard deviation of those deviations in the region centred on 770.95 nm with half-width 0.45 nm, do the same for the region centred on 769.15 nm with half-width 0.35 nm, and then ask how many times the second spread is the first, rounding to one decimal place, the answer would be 1.2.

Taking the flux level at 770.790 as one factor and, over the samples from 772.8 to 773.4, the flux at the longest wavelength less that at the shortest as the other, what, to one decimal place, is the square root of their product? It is 1.8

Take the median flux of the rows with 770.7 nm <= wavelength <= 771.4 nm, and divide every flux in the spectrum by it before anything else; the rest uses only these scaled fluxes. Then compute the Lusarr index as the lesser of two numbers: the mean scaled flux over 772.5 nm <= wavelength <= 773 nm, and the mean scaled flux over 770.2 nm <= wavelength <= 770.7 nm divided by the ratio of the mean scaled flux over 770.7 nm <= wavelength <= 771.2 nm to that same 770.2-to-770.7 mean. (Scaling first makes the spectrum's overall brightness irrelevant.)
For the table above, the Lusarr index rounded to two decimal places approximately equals 0.91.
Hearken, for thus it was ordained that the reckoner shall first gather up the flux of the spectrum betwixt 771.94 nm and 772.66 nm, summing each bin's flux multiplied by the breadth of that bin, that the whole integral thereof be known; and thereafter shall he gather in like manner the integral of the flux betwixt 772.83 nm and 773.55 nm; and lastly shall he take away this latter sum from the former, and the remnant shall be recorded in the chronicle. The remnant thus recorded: -0.5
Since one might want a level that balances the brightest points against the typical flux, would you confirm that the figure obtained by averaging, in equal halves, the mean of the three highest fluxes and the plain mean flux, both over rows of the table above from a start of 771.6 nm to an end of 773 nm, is 15.4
